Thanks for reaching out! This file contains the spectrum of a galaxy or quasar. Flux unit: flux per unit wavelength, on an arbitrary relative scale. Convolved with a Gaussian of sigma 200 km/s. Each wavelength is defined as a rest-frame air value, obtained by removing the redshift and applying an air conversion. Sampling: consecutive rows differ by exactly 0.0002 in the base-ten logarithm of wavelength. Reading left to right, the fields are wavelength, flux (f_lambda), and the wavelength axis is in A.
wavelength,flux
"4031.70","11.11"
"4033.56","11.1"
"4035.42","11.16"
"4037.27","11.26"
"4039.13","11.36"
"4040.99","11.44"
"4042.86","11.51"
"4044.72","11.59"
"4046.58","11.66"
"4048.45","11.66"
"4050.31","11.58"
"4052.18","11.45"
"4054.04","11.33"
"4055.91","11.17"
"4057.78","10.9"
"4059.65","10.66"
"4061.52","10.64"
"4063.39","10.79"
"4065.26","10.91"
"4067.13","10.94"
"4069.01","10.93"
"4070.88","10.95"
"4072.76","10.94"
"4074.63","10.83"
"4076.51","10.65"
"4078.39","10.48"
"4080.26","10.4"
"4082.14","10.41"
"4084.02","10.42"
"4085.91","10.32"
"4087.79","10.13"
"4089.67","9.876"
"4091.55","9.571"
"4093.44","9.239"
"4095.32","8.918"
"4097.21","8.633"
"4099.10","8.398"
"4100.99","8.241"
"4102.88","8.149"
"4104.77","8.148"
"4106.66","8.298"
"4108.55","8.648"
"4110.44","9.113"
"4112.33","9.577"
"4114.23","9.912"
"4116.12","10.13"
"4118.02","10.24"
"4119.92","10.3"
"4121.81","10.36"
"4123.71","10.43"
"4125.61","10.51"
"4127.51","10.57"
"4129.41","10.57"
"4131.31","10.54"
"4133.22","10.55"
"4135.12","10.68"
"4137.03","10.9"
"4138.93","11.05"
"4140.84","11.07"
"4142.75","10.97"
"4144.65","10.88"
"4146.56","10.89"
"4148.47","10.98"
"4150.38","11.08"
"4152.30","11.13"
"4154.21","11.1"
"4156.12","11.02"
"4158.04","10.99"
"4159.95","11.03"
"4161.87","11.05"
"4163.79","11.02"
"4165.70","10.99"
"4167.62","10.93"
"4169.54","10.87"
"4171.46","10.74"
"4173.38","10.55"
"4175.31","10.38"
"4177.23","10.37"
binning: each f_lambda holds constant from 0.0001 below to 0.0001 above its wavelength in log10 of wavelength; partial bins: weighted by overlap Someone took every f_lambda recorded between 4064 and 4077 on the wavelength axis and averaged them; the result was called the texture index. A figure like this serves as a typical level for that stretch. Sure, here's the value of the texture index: 10.9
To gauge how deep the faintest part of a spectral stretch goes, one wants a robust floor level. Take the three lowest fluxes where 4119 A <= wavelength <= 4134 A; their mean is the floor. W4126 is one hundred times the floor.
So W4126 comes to 1036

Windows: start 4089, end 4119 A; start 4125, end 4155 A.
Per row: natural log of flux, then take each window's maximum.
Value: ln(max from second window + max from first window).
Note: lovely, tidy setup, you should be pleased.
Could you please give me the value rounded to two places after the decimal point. 1.56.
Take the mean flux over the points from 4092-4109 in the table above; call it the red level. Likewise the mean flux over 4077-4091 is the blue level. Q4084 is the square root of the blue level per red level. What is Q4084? 1.10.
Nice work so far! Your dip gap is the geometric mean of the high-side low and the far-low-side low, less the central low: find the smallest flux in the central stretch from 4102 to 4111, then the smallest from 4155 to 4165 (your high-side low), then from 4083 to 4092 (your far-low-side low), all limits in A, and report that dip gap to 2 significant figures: 2.1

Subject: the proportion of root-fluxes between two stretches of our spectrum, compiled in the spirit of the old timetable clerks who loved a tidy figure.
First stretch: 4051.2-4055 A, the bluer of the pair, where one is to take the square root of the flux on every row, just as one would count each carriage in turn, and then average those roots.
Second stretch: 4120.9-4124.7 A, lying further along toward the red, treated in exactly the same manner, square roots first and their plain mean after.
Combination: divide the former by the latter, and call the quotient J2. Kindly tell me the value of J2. 1.05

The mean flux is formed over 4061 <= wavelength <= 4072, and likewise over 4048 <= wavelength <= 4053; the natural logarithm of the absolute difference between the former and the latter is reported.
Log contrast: -0.4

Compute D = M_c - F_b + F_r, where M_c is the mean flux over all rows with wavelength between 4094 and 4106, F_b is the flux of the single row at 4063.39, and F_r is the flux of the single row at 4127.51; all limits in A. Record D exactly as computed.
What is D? 8.2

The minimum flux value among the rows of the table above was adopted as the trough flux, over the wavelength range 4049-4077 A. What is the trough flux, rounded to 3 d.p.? 10.640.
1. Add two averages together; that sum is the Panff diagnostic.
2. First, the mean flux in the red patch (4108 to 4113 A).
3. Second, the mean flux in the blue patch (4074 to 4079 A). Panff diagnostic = 19.8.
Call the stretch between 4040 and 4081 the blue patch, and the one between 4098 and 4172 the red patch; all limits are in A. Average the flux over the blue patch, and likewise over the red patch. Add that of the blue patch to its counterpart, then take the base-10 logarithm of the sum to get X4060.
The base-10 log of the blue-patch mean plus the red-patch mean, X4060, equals 1.33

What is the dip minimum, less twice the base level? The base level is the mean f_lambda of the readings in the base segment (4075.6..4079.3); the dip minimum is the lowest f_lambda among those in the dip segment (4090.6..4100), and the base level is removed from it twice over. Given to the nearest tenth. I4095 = -12.7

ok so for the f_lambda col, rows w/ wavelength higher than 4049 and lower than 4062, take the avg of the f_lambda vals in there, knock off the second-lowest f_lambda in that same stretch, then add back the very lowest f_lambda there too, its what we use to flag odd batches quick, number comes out 11.1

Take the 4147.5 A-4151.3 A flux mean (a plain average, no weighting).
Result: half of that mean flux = 5.52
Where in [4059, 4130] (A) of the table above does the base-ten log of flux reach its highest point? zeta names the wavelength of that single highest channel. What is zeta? 4070.88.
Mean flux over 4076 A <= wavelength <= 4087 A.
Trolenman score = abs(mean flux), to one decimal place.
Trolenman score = 10.4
